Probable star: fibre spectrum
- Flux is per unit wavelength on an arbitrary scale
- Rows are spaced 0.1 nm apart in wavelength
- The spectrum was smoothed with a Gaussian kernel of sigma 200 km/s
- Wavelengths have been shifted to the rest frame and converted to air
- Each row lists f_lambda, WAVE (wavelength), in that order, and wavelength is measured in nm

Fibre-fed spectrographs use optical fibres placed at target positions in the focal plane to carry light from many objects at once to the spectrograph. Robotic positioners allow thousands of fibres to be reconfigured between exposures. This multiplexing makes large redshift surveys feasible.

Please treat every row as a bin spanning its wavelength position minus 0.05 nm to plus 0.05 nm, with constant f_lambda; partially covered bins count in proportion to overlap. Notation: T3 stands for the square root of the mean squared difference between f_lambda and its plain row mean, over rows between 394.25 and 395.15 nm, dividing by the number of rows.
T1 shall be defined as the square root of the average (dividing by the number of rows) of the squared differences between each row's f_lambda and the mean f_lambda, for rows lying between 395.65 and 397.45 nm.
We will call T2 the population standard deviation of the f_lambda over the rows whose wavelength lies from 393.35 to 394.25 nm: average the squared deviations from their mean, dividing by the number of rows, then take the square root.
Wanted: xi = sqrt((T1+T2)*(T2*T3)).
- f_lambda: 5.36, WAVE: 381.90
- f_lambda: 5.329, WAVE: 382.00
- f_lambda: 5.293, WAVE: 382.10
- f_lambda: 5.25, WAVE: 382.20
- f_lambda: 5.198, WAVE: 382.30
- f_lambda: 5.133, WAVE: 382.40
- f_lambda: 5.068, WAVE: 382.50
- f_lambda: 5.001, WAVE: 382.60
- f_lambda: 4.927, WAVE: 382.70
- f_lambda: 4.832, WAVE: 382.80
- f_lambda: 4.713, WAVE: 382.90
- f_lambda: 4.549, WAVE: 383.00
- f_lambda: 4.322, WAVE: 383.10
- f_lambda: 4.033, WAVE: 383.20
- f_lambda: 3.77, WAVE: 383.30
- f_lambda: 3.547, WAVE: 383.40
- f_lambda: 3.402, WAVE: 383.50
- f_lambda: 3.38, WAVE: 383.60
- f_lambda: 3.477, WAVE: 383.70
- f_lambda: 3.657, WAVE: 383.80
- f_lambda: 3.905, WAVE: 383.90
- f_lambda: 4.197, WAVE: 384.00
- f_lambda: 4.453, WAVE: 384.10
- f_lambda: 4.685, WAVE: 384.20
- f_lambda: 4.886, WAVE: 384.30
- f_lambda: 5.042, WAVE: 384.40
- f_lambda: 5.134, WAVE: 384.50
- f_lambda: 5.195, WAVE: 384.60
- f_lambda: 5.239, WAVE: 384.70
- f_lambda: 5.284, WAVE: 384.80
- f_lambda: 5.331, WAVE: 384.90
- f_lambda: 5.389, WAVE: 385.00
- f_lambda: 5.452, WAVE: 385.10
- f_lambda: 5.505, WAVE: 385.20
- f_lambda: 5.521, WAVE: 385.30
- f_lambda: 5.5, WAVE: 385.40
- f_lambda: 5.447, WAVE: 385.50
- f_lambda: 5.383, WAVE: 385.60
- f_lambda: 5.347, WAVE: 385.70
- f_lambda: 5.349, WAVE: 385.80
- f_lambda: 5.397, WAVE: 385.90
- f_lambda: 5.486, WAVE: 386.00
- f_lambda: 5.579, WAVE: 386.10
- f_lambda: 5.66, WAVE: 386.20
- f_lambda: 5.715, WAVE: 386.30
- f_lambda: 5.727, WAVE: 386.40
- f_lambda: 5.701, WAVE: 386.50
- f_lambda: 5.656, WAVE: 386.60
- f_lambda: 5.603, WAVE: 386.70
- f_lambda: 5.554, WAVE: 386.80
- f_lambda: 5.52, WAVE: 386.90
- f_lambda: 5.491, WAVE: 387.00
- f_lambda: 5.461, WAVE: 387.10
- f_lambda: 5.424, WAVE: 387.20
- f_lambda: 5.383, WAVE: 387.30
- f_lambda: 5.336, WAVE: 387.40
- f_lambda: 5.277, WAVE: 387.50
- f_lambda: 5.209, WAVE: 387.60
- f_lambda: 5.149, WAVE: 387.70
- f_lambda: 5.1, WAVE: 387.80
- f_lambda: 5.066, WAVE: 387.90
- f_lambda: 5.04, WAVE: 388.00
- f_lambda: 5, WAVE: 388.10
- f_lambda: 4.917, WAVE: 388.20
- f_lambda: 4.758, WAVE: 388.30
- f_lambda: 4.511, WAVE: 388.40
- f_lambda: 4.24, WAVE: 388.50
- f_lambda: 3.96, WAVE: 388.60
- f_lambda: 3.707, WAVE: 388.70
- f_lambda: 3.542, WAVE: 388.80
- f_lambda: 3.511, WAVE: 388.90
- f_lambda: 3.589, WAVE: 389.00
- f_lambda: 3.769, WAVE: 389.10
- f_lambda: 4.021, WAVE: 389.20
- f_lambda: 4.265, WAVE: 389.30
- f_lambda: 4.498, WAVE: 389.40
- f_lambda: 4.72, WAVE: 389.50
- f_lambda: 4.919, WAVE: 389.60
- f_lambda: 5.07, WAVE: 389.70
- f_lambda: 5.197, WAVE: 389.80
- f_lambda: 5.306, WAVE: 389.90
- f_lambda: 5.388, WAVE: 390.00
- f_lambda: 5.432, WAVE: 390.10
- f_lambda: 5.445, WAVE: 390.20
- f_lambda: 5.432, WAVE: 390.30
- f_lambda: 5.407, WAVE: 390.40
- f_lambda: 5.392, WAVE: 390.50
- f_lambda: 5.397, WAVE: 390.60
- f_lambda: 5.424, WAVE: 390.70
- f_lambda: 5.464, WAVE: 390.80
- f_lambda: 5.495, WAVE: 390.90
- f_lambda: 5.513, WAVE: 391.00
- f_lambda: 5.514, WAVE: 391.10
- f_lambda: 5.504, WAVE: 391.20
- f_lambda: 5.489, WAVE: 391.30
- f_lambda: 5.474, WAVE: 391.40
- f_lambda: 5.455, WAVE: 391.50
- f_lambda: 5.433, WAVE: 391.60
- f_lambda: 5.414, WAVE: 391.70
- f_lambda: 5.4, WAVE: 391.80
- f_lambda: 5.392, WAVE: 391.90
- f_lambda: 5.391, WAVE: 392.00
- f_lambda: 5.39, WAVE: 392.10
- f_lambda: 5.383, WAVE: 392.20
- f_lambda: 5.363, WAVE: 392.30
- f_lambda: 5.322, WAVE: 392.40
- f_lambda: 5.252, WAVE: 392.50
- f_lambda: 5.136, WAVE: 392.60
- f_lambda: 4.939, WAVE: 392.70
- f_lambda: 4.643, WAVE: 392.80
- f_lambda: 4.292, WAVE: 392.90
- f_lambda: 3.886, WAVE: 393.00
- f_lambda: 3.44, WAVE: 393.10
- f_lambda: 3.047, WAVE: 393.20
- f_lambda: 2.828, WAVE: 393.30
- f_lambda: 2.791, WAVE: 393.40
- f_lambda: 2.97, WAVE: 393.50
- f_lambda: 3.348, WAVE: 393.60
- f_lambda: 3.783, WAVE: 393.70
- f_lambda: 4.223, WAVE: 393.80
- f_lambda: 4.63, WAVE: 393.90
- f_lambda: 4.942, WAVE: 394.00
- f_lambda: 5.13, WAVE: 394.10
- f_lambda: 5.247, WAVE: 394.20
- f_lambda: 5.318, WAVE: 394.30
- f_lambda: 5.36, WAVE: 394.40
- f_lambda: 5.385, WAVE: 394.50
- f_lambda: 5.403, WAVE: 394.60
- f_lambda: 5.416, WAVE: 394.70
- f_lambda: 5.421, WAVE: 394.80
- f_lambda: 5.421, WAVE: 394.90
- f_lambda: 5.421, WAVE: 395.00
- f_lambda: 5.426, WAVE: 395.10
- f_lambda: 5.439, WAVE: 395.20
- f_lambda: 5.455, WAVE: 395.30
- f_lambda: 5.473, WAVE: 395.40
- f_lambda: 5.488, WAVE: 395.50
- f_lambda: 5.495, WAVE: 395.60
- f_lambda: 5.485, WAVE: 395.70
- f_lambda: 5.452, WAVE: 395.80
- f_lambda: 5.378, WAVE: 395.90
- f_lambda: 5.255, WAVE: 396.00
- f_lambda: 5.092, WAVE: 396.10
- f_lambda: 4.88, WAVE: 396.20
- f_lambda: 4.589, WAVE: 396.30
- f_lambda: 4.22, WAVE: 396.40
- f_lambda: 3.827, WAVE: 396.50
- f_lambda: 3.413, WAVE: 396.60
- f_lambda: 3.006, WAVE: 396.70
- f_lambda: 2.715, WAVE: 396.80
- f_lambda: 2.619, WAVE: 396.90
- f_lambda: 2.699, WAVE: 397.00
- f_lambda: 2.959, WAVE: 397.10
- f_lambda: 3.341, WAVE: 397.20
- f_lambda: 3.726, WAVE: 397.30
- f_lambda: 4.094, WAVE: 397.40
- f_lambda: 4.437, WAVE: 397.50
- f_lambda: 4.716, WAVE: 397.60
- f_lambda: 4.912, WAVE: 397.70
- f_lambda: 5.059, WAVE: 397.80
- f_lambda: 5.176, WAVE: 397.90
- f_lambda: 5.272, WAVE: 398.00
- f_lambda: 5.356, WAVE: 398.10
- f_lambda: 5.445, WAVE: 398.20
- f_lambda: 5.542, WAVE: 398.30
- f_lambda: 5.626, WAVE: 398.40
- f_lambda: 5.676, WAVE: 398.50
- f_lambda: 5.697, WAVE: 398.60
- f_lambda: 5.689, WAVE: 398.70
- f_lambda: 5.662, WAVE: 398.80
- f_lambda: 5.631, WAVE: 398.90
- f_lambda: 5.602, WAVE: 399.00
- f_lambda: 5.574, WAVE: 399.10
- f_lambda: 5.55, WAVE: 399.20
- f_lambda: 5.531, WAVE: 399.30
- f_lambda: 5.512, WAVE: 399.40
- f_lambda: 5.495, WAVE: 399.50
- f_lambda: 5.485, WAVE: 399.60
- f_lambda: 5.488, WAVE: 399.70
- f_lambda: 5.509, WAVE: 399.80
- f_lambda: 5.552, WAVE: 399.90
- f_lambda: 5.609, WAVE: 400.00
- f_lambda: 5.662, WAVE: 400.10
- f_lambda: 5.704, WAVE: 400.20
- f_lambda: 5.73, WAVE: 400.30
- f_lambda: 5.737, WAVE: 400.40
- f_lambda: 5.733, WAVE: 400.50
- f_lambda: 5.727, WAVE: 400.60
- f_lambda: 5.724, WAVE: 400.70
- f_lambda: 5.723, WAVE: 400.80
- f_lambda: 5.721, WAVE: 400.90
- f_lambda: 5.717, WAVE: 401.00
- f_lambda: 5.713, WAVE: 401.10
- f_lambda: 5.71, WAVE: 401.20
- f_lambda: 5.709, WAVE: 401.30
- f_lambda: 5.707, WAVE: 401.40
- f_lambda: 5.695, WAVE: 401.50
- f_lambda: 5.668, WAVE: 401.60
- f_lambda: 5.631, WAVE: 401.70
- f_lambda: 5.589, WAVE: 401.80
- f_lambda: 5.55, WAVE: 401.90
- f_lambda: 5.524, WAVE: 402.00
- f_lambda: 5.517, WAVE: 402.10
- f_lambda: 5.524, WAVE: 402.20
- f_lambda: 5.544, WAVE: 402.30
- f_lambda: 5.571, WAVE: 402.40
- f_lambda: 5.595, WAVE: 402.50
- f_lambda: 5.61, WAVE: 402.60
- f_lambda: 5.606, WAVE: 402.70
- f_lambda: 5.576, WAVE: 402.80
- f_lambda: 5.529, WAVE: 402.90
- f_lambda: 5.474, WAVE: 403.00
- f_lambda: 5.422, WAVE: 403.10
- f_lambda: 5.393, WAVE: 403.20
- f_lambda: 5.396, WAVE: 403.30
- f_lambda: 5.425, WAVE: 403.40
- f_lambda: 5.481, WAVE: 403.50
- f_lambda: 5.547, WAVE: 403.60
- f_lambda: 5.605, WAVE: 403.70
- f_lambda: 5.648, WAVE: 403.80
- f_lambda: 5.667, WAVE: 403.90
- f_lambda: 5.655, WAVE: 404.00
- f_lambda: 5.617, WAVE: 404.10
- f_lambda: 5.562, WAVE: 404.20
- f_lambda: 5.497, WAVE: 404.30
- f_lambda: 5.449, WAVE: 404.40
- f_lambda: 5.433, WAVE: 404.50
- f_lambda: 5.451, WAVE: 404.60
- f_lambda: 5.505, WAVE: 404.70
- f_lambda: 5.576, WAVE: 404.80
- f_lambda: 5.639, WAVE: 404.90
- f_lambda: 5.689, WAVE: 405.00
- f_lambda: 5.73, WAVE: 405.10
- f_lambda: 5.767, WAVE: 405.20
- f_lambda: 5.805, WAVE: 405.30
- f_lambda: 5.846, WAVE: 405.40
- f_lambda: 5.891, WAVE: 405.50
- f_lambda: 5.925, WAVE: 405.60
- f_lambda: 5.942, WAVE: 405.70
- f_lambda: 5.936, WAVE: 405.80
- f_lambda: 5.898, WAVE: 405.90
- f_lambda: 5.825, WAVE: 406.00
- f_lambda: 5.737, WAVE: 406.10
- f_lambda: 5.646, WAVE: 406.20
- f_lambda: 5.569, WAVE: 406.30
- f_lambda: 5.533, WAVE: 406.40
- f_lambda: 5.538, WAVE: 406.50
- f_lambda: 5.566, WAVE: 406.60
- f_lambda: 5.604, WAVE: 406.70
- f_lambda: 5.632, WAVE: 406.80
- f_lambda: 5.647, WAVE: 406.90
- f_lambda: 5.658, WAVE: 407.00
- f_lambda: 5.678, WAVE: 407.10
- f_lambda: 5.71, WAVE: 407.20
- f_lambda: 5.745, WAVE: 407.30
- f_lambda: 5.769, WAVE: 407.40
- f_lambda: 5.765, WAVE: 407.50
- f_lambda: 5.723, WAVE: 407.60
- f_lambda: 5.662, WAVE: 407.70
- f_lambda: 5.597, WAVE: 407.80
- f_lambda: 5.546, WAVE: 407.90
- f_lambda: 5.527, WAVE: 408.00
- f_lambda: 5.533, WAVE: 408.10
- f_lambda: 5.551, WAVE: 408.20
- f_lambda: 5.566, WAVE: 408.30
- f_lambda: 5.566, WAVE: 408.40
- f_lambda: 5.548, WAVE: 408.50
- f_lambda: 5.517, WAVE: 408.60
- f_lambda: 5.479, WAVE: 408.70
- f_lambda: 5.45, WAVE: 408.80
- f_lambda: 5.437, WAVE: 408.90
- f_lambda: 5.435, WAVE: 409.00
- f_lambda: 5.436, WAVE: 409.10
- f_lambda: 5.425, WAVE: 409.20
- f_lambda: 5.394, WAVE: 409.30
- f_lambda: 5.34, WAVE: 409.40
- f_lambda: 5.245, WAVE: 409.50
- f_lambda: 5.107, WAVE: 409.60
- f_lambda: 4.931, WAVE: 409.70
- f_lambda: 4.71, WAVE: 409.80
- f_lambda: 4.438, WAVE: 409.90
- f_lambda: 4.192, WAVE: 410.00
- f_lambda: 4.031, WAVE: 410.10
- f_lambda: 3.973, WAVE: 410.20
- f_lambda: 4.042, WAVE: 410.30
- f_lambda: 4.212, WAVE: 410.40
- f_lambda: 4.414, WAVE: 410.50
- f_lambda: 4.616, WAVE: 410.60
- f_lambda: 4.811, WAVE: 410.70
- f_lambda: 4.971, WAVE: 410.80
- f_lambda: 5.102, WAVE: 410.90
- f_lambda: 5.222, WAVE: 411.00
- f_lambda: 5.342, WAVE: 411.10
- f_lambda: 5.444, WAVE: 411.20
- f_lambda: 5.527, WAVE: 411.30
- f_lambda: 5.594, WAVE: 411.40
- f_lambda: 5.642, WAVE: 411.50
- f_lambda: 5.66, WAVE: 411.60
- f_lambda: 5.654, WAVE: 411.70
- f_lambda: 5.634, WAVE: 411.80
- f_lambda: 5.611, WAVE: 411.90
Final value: 0.24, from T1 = 1.01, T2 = 0.88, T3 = 0.03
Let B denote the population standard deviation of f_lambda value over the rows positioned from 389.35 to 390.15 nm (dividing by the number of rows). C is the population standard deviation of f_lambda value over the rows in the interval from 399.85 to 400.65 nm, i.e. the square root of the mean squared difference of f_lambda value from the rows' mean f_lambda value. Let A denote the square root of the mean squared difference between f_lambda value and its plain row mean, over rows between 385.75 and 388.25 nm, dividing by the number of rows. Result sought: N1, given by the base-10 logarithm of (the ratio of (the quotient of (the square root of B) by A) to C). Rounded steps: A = 0.237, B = 0.31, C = 0.06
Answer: 1.6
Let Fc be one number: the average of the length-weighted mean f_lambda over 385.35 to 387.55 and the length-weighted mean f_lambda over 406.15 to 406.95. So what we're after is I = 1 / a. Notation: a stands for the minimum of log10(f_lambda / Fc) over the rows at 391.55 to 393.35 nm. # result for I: -3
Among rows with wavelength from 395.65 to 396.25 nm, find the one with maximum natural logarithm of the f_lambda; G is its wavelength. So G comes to 395.70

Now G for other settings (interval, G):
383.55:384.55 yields 384.50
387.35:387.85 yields 387.40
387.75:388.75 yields 387.80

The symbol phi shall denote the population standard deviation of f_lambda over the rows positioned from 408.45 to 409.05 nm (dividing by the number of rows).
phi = 0.04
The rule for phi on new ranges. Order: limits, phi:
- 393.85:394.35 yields 0.25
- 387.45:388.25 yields 0.11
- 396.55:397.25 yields 0.29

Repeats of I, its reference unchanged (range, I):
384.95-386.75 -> -63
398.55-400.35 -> -209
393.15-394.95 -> -3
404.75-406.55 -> -993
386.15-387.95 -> -25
